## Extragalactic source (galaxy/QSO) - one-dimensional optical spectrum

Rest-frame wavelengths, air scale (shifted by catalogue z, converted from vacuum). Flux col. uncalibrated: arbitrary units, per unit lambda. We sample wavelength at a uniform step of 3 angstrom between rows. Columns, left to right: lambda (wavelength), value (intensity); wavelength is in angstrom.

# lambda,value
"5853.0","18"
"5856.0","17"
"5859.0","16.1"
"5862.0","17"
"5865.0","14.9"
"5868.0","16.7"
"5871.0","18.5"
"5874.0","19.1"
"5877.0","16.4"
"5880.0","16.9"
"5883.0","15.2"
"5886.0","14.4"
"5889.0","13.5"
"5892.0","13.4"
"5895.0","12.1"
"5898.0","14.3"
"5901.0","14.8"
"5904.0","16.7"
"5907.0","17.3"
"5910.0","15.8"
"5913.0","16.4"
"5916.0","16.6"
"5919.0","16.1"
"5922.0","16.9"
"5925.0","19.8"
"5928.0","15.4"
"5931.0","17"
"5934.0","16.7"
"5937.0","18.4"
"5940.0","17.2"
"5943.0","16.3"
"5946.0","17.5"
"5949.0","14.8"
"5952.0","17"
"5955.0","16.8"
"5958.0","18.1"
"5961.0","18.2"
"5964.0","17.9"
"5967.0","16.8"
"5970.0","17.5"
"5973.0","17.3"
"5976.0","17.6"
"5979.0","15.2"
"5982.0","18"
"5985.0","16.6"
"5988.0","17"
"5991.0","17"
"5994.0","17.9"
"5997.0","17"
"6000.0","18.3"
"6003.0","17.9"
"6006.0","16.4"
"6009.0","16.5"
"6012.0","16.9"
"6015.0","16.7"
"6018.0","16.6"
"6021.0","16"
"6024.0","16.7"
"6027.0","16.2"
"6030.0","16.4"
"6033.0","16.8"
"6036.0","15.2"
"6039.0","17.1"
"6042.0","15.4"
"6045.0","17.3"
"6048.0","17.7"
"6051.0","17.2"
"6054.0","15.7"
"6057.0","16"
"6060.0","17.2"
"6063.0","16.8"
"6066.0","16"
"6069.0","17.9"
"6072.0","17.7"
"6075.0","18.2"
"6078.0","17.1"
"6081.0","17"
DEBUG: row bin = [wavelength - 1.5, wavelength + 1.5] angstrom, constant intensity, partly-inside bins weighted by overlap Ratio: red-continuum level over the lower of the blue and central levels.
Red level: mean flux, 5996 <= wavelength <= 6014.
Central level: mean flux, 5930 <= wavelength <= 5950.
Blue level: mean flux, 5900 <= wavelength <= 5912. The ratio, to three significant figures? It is 1.06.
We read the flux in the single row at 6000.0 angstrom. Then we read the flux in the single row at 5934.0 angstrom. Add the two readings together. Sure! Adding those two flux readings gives 35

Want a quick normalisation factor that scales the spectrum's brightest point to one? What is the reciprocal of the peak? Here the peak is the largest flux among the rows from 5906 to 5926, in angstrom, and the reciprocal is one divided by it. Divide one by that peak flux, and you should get 0.0505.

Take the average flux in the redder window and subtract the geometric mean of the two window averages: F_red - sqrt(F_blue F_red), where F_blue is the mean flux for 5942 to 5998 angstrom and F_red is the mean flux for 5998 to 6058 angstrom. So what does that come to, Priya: -0.21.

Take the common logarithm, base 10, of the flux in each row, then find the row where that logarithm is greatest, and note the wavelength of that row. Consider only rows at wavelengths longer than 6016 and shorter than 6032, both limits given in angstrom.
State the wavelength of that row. 6024.0 angstrom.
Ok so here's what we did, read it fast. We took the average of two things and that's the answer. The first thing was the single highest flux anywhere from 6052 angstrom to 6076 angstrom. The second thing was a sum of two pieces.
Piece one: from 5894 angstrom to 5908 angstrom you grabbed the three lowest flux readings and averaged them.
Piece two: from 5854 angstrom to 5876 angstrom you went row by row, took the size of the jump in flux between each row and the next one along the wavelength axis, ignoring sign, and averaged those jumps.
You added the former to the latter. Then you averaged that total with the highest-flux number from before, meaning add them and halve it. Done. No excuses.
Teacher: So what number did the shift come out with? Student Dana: 16.64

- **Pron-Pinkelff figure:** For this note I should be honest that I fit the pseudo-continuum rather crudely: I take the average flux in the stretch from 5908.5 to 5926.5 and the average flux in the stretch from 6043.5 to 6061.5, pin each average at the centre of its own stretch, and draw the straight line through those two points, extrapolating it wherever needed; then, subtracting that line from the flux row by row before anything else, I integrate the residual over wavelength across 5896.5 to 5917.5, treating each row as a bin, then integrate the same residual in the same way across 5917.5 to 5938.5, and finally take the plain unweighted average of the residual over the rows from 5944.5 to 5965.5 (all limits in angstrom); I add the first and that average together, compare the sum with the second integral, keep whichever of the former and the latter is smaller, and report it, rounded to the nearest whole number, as -20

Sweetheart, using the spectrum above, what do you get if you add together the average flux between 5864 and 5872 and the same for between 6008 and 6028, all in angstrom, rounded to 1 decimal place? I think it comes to 33.2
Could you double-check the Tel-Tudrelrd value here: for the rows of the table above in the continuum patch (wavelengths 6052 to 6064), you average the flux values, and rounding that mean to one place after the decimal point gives 16.4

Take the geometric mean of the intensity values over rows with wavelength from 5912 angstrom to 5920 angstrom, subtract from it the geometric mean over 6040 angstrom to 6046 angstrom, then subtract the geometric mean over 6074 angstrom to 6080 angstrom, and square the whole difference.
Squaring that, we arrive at 310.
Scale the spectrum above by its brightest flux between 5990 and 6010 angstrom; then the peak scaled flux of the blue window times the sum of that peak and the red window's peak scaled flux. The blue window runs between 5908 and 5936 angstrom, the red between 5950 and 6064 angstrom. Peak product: 2.25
